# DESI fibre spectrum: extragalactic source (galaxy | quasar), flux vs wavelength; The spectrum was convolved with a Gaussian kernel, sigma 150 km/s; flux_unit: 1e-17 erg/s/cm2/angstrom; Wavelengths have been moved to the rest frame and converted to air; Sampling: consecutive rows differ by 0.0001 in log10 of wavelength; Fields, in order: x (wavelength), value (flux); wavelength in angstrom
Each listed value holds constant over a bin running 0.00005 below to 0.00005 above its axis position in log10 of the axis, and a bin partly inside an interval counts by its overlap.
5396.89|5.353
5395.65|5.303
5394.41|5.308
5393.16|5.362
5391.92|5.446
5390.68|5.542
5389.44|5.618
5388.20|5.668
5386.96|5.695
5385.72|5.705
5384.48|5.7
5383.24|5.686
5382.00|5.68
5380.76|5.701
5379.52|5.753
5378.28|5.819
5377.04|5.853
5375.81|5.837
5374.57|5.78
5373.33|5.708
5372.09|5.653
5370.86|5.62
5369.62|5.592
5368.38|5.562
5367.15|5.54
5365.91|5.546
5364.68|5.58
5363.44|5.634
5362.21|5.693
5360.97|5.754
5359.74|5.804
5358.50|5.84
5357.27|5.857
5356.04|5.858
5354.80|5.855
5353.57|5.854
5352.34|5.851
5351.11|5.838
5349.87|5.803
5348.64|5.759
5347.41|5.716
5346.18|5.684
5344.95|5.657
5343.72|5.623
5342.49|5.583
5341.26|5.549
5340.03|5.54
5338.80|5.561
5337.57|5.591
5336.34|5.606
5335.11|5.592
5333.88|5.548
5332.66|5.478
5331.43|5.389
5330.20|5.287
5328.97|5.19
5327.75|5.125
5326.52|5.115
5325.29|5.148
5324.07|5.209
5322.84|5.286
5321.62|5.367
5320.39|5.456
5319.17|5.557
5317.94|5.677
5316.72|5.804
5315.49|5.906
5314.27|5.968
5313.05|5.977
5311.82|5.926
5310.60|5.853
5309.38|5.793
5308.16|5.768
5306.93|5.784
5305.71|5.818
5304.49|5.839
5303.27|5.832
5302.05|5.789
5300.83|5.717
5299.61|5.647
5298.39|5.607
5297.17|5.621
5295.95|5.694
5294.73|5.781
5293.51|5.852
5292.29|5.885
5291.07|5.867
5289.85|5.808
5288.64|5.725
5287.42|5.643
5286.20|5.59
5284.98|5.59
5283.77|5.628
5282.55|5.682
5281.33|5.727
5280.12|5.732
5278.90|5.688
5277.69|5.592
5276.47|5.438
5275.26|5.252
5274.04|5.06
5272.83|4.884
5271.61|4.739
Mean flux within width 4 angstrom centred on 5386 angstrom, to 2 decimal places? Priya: 5.70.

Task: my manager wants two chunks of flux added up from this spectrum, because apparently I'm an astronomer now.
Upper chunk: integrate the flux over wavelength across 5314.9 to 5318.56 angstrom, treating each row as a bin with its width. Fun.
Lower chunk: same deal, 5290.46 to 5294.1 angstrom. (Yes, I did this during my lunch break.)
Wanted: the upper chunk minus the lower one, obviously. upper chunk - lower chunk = -0.17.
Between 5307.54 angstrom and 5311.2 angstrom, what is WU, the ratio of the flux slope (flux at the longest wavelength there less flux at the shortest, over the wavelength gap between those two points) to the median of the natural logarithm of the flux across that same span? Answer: 0.020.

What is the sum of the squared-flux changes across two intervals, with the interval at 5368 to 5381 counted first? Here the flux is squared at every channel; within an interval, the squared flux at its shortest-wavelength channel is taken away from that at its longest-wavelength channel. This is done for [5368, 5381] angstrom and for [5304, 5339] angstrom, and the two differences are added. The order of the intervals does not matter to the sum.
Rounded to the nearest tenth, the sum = -1.6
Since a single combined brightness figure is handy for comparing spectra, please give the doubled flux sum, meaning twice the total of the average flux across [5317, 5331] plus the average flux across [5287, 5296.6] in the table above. 22.2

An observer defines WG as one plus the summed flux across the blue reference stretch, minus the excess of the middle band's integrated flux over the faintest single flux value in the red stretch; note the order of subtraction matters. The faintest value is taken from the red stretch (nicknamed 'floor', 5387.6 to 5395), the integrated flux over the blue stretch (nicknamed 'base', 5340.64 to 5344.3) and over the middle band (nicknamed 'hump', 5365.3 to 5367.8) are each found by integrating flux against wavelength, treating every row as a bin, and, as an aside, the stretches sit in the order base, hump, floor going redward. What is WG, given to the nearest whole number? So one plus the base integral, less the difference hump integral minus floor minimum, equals 13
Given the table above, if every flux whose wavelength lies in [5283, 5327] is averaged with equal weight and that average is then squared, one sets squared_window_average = 32.3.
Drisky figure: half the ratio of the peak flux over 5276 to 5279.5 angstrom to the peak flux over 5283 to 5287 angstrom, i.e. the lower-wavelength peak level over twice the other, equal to 0.505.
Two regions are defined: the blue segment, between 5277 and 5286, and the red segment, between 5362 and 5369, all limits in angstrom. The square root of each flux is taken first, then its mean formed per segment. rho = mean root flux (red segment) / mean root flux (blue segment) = 0.99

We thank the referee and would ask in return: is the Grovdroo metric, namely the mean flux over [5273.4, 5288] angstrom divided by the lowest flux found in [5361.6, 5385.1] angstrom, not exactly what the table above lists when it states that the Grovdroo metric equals 1.00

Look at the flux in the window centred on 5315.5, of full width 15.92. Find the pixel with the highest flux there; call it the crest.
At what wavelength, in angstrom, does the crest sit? 5313.05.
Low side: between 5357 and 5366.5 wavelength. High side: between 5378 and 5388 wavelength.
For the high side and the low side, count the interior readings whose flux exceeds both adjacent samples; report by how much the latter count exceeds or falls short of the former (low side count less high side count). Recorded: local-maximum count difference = -1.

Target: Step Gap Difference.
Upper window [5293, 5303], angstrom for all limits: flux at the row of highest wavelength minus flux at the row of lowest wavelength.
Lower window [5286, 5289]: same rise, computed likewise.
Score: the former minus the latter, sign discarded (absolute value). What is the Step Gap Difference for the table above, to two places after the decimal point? 0.20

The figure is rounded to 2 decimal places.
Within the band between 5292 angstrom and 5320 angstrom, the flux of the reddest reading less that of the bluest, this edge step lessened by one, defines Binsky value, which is -1.33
